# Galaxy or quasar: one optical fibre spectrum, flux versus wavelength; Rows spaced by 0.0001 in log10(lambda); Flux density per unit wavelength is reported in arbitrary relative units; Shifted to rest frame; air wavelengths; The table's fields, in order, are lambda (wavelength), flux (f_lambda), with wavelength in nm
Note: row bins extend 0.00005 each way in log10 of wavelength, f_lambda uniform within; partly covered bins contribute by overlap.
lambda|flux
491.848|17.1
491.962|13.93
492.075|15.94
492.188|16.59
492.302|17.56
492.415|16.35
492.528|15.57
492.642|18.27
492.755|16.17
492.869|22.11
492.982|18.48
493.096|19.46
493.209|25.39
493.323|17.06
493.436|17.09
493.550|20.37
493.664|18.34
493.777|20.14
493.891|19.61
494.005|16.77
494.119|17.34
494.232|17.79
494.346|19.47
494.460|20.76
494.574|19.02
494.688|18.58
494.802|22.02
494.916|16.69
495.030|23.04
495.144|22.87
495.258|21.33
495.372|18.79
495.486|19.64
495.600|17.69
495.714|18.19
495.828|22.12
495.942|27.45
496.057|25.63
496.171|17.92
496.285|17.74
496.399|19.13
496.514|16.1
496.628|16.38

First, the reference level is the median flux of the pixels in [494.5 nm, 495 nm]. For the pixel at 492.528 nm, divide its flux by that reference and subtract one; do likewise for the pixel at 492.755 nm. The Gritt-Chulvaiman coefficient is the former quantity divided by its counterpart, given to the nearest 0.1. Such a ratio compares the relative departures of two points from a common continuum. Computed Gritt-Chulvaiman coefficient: 1.2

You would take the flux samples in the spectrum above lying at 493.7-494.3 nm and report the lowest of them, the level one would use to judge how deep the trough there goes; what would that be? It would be 16.77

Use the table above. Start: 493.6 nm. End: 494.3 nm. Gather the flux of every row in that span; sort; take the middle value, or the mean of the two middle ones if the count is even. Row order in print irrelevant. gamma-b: 18.1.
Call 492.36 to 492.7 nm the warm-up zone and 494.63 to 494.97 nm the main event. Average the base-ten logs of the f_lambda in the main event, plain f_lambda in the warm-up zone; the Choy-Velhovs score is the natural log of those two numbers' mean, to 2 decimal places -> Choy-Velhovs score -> 2.20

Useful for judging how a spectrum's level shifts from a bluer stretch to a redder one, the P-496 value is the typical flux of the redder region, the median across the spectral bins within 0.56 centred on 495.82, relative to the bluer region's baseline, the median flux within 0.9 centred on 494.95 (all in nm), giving 1.10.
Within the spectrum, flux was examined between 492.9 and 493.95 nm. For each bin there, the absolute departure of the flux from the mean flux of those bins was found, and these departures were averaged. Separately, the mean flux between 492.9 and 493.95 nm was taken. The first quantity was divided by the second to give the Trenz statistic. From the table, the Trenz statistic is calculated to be 0.083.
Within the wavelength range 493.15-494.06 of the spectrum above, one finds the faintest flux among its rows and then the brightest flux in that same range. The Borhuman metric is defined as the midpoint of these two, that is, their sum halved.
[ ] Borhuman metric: 21.1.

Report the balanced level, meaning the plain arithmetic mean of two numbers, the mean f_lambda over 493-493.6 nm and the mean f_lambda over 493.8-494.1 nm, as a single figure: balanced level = 19.0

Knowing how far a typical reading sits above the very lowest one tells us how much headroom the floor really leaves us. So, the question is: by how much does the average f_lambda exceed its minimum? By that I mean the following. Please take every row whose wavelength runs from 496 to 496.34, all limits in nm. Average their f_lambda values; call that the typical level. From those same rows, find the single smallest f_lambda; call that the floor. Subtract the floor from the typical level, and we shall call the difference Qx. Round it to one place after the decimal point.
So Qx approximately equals 2.7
